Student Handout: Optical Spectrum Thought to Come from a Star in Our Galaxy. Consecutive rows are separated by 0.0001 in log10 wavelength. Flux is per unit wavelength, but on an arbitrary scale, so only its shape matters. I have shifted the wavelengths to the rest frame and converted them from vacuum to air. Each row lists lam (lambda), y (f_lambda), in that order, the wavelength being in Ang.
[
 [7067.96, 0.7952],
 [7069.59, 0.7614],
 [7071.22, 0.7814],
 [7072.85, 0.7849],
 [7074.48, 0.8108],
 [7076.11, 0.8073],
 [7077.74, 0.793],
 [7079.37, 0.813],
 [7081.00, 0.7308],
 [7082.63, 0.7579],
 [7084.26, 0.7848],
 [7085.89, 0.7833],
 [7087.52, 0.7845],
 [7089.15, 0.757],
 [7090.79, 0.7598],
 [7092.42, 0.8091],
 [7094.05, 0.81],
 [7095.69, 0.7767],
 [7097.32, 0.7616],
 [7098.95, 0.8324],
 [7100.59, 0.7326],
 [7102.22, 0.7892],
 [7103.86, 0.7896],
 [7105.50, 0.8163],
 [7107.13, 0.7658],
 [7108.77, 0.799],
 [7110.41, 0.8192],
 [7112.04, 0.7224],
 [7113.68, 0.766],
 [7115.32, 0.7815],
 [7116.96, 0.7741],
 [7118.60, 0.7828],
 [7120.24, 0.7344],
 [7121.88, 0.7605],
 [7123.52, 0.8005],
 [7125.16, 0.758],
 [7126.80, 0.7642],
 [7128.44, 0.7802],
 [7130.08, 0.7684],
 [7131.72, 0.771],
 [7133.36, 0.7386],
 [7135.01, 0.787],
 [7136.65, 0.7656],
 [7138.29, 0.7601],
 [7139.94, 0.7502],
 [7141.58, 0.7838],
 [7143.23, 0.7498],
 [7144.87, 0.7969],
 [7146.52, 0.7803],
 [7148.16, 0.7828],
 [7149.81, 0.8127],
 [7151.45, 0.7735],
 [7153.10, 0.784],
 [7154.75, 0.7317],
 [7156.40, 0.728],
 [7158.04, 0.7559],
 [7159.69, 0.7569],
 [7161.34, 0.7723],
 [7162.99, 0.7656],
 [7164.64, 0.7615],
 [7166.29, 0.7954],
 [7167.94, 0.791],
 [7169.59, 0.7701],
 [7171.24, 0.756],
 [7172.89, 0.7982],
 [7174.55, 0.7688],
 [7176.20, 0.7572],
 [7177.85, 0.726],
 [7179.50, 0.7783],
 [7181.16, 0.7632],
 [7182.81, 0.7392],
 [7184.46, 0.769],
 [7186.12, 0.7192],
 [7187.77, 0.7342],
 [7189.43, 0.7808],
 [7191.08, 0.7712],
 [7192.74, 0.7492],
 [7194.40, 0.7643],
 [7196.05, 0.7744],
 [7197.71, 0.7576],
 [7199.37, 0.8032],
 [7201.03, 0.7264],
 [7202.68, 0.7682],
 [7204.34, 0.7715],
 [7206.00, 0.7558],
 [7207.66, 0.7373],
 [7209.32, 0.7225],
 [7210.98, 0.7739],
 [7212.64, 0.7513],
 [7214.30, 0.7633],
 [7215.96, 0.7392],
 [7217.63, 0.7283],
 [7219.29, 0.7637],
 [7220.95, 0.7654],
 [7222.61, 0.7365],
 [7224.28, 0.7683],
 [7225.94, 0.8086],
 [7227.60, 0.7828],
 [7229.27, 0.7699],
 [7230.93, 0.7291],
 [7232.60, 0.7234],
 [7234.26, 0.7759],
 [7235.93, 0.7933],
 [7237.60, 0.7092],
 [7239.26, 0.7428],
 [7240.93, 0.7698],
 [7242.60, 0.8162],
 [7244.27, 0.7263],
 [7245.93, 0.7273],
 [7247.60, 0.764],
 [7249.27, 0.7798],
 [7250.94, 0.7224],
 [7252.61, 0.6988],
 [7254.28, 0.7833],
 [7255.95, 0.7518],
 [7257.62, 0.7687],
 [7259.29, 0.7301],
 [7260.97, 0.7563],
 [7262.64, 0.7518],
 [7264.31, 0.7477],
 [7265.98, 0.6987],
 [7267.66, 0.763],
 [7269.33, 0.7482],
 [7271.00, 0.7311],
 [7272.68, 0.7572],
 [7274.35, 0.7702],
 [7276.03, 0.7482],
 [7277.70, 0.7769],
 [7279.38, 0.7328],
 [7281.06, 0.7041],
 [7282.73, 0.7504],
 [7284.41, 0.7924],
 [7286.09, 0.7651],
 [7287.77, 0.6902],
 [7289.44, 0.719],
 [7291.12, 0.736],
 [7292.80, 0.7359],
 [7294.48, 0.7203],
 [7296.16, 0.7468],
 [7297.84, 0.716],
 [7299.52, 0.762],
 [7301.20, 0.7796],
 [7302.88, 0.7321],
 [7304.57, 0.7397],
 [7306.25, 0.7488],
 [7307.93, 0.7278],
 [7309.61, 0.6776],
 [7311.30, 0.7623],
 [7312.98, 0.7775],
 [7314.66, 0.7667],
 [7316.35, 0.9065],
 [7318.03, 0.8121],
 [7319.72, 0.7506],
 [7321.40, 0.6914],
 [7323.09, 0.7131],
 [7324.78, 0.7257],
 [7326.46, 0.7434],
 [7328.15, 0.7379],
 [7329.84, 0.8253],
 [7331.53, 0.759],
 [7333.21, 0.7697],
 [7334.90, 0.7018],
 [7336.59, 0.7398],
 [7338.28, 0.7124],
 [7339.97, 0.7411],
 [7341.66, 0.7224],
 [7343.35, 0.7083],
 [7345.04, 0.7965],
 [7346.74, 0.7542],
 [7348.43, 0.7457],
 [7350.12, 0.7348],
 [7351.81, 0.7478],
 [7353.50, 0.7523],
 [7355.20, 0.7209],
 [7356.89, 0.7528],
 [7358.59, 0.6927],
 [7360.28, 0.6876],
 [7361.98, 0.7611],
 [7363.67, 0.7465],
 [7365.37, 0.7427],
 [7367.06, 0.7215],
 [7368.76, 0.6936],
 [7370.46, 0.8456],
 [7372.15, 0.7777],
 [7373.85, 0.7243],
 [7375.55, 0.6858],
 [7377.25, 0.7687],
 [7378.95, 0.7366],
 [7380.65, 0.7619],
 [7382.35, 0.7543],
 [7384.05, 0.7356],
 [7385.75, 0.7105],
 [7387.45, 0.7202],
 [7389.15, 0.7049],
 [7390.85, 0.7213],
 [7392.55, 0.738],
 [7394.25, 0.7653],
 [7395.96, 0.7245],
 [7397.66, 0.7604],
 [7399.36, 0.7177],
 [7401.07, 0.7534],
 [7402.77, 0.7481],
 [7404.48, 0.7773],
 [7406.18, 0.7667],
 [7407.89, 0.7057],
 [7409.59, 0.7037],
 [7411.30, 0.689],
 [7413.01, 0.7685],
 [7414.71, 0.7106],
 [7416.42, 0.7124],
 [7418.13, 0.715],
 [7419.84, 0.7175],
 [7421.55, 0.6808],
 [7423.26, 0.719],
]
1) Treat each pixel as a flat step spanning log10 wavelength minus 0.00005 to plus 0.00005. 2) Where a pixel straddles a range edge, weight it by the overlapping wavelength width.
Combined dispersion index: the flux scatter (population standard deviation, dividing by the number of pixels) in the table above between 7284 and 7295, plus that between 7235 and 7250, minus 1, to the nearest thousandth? -0.936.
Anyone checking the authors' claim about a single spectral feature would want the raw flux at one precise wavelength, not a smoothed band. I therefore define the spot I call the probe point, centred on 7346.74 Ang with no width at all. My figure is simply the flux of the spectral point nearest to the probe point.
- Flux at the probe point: 0.7542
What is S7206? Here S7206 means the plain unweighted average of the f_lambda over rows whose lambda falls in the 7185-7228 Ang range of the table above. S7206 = 0.758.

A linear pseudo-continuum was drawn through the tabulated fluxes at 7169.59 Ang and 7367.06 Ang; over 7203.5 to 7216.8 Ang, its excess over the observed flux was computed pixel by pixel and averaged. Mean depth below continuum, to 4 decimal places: 0.0083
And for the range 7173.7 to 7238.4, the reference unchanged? 0.0042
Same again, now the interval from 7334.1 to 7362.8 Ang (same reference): -0.0076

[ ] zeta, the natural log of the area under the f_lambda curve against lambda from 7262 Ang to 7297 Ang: 3.3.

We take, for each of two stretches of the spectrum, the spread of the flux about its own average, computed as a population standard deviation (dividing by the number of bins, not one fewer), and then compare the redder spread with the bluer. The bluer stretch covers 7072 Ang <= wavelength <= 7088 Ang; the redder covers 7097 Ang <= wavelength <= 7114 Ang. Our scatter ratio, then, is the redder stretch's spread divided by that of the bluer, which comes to 1.4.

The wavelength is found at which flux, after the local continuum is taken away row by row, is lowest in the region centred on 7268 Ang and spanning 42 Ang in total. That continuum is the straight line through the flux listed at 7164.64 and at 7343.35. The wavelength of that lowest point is 7252.61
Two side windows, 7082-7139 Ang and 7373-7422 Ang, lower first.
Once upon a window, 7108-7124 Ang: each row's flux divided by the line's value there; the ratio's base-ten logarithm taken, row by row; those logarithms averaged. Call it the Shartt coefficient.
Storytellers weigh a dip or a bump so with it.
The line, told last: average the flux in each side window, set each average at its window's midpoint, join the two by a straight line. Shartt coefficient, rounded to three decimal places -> -0.001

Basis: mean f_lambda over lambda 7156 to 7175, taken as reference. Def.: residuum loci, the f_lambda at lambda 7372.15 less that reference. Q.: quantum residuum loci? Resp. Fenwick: 0.009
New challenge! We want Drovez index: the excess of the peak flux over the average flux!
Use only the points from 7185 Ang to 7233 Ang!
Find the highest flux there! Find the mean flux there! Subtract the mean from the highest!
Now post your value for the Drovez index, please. 0.052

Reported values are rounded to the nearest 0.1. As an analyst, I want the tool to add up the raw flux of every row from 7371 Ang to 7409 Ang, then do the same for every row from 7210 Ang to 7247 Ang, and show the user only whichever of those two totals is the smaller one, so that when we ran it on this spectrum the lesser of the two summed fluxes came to 16.3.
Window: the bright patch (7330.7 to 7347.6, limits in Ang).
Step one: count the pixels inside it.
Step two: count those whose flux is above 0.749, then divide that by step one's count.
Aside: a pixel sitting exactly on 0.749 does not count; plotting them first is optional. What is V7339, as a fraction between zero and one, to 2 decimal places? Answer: 0.40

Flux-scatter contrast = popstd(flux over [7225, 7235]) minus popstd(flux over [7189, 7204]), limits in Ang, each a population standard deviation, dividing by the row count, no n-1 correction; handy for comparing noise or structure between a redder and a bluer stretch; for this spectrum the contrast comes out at 0.0099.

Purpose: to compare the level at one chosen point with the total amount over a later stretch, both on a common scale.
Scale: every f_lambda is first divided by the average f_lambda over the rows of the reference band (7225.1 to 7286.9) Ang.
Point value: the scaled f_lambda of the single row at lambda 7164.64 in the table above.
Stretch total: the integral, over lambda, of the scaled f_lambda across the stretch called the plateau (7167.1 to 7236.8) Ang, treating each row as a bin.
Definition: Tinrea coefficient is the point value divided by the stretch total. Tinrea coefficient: 0.01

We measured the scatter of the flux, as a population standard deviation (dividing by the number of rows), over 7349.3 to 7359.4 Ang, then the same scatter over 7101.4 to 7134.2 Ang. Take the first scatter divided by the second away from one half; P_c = -0.38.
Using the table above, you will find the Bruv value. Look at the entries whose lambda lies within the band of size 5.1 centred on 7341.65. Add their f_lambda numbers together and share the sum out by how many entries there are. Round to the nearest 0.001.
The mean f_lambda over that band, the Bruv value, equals 0.724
